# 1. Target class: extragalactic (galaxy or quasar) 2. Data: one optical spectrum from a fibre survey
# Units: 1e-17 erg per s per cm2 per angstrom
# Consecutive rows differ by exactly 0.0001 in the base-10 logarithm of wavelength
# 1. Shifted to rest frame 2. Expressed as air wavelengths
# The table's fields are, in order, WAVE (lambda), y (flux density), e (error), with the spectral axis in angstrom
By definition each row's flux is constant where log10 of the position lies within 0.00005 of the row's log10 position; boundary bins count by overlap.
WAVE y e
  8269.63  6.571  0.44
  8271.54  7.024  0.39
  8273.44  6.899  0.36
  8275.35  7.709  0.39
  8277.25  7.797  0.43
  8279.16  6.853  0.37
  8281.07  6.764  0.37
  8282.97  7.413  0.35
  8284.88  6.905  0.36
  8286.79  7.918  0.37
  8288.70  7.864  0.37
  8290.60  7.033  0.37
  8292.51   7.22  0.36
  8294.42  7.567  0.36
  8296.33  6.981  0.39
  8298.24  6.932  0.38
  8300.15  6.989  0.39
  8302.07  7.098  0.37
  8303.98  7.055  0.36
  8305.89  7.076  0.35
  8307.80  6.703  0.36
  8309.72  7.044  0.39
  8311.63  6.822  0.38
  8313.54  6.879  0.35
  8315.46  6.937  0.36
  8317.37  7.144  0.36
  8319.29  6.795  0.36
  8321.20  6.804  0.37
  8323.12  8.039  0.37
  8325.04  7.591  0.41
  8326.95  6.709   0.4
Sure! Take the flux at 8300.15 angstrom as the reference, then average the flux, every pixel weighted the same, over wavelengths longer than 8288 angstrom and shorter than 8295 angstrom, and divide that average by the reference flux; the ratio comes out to 1.06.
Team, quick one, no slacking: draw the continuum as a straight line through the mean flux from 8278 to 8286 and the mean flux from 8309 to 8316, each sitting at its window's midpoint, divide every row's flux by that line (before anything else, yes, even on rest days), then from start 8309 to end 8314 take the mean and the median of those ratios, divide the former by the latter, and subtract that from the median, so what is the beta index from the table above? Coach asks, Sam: -0.010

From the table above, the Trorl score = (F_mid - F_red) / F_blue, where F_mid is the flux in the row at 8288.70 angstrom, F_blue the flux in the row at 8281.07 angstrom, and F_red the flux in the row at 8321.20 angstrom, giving 0.16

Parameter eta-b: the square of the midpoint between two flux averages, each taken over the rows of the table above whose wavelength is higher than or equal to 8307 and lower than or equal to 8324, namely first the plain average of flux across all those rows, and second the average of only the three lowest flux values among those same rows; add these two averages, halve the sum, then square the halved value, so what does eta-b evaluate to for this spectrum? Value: 47.5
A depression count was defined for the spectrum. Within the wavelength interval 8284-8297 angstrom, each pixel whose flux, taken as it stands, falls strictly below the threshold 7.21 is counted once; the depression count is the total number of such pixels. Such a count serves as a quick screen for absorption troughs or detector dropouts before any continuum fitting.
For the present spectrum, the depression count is 3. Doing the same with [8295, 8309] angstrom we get 7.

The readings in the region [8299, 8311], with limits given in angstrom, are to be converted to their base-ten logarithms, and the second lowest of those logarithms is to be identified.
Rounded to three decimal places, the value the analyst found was 0.844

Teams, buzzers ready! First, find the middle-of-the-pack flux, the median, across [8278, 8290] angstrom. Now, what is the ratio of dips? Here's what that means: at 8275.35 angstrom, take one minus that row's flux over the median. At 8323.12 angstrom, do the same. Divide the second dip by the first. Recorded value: 1.6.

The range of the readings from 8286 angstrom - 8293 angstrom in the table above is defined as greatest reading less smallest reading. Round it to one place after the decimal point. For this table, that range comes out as 0.9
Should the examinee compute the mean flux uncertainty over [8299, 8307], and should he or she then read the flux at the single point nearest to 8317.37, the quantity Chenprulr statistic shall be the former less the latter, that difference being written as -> -6.78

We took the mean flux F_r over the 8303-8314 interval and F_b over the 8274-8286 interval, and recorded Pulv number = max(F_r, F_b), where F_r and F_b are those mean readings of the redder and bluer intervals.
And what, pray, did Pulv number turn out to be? 7.24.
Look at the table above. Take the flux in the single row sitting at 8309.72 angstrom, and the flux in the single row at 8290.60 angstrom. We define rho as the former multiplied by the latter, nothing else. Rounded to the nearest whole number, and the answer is 50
